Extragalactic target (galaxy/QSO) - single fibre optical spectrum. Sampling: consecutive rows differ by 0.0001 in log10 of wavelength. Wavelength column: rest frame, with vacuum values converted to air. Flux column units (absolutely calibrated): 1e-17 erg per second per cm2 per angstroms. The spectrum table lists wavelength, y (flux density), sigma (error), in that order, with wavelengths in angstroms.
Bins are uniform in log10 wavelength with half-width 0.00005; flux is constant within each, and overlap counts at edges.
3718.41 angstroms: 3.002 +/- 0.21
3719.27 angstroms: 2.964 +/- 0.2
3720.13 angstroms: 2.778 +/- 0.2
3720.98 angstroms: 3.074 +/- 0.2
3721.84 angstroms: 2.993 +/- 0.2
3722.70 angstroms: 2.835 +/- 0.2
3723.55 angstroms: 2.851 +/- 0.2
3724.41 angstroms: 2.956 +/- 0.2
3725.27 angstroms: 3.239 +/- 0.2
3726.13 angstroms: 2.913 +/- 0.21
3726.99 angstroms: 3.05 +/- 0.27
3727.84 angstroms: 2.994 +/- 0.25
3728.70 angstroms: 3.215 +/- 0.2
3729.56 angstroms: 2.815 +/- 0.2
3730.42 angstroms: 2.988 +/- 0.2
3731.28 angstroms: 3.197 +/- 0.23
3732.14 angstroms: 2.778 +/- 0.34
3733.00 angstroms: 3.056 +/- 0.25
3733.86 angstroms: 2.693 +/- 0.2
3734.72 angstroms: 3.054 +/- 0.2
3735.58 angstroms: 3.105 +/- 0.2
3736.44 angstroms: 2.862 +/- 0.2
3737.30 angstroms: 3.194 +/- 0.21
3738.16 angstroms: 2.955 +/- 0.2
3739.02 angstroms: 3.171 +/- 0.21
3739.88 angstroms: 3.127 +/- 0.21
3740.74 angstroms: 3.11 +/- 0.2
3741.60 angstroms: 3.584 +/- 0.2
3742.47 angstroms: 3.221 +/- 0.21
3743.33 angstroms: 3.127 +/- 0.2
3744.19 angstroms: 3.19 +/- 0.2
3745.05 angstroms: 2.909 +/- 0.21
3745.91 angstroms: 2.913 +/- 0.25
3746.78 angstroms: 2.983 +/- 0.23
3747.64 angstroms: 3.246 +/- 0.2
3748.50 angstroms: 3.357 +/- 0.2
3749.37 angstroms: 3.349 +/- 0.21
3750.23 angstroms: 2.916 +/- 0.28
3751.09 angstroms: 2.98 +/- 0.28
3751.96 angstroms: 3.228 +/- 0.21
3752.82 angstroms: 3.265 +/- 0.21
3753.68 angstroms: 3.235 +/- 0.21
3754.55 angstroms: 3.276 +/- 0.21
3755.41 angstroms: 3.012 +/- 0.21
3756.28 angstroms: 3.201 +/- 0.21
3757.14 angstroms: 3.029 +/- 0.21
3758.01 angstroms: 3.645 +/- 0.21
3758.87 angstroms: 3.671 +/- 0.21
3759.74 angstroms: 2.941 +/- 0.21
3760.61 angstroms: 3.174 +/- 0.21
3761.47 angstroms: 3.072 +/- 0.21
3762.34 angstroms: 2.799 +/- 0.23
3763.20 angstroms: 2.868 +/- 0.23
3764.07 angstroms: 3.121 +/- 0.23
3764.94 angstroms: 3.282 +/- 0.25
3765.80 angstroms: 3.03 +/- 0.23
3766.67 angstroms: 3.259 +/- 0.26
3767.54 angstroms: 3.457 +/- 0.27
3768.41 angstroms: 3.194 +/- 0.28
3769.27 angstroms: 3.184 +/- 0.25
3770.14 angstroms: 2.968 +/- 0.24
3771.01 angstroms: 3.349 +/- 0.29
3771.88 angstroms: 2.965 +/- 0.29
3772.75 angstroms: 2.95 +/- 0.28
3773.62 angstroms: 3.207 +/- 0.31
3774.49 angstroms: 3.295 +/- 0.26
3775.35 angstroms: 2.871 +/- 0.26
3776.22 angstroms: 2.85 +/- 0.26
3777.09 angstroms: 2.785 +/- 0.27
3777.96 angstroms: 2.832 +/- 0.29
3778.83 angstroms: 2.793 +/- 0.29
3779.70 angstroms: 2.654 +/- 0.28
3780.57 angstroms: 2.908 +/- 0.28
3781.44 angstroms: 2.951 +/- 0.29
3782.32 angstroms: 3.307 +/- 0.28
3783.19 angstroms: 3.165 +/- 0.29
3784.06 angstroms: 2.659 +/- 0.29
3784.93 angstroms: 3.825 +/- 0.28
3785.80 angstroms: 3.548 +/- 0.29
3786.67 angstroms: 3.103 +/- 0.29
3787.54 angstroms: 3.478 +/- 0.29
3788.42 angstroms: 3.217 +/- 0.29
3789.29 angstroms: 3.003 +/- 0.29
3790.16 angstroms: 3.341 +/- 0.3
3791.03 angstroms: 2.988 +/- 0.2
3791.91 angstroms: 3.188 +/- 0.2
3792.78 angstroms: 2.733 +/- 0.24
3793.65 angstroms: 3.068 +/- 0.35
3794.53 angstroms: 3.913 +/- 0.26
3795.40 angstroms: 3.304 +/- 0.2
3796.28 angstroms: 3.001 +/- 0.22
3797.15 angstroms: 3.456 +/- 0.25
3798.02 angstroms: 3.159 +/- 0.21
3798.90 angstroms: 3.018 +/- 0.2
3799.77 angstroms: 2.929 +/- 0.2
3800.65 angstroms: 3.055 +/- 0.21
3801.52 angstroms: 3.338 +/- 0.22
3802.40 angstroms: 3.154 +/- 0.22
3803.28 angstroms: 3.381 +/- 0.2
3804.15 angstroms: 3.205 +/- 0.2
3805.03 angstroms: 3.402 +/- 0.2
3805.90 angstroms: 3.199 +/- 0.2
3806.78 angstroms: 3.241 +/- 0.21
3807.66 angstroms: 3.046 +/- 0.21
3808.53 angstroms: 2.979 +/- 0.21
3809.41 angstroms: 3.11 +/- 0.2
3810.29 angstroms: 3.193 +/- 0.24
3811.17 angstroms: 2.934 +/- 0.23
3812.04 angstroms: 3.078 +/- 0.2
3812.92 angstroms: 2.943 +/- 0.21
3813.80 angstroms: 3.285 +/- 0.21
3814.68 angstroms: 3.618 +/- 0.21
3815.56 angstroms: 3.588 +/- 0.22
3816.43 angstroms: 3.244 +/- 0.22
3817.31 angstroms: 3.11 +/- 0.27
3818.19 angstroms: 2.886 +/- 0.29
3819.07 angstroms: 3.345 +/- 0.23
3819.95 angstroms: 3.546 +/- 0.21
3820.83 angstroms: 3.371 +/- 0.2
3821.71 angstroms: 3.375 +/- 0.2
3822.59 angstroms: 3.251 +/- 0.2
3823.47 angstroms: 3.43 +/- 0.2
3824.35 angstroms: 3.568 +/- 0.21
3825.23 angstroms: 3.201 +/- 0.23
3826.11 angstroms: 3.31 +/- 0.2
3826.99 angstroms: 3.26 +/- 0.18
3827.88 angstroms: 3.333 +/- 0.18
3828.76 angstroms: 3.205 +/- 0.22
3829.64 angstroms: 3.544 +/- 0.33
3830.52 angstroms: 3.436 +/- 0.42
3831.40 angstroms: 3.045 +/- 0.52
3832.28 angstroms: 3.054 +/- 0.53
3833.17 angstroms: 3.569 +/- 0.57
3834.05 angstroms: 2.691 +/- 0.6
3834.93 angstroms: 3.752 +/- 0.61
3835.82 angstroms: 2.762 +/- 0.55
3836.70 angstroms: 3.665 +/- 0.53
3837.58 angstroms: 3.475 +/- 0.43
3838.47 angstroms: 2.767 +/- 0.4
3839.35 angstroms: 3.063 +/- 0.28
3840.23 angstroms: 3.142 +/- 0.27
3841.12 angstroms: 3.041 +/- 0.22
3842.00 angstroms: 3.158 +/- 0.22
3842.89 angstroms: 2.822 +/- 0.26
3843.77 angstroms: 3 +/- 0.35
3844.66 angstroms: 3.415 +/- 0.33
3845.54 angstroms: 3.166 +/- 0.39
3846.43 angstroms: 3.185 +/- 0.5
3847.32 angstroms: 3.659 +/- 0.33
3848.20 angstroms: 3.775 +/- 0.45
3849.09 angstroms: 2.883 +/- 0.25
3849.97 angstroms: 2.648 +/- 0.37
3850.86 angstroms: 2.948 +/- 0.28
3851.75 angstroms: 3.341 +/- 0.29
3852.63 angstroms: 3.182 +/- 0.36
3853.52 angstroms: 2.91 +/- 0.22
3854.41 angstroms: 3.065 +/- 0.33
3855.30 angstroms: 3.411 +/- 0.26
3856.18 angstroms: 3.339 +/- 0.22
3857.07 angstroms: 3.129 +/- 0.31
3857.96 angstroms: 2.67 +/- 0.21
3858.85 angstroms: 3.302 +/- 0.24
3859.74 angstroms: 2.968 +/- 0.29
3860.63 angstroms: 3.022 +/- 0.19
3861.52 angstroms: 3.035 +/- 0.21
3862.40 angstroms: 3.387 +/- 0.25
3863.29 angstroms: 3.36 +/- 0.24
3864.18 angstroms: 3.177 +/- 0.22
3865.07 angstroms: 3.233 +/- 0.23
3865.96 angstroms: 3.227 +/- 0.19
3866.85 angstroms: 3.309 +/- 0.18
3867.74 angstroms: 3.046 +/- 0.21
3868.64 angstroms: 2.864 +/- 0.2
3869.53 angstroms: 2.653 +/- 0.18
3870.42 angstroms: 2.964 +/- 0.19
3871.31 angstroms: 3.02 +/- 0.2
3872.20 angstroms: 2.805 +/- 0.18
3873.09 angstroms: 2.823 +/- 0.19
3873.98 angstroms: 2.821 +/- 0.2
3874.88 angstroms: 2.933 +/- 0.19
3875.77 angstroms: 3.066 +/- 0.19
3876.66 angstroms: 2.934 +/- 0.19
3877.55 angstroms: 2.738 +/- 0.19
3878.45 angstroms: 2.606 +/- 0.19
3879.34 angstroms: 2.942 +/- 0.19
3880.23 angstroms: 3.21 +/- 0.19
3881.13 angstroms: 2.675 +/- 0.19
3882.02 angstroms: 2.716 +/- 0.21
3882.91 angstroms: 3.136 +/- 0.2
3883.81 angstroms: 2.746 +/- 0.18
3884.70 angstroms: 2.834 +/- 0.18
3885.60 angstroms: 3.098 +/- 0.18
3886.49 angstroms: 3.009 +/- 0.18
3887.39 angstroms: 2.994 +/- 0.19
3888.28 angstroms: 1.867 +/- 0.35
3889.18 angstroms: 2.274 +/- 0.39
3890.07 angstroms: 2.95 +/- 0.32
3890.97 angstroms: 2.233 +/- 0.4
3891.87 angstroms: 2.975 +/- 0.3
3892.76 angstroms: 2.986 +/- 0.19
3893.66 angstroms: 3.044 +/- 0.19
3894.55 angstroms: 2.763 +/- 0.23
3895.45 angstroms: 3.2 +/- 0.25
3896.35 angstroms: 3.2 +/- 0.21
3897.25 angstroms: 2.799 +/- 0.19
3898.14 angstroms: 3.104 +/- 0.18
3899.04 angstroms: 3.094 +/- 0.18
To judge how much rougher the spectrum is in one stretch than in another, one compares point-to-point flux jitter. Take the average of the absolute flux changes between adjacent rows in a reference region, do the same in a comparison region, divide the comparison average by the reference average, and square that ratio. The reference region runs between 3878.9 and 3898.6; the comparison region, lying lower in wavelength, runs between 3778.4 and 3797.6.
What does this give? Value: 1.2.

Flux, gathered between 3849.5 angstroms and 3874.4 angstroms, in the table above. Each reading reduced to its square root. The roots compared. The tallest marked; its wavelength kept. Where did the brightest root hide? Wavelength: 3855.30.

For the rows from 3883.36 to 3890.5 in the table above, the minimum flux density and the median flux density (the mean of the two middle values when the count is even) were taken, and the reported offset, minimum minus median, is -1.0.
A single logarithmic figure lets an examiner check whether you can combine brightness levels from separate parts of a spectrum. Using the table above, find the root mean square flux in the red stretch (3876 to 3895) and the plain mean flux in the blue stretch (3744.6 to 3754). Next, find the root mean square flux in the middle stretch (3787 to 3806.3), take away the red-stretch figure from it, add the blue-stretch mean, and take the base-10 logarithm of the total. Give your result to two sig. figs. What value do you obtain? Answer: 0.55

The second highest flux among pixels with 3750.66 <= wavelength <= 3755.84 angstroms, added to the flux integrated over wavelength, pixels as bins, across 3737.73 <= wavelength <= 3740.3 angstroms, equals 11.2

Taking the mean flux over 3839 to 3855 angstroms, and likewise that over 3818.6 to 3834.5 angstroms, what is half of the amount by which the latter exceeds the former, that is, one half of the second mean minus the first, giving 0.09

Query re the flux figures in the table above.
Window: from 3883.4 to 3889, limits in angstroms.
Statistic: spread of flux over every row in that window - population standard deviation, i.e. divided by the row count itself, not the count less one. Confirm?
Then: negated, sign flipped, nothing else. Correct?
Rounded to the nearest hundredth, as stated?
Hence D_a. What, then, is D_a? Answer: -0.42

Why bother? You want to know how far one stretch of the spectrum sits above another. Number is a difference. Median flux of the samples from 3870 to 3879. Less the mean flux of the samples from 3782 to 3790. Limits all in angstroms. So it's -0.38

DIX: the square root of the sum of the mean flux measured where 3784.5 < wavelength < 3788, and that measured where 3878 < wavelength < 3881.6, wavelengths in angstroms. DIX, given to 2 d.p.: 2.52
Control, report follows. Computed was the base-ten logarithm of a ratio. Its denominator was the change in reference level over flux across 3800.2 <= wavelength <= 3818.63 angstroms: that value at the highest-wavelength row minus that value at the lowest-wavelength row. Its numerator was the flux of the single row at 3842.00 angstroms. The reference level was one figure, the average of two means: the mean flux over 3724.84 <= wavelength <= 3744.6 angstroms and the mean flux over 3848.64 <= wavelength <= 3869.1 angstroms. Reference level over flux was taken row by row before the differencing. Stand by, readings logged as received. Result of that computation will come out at 1.73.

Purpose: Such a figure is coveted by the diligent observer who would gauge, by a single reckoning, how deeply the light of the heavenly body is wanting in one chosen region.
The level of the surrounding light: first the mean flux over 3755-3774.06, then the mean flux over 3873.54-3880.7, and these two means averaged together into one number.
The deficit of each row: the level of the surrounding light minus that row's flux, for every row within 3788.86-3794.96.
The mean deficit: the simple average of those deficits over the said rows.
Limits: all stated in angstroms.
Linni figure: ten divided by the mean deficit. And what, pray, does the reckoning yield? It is -68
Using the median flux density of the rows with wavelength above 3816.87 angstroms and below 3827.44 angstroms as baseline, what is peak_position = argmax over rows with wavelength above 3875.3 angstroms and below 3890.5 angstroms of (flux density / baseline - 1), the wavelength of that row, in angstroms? 3880.23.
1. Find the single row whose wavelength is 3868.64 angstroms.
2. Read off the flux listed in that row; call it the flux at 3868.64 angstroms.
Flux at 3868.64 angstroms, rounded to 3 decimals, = 2.864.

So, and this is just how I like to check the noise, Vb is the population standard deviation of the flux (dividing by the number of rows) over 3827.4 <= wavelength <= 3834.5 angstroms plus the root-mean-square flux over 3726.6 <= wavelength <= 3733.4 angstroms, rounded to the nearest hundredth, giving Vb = 3.29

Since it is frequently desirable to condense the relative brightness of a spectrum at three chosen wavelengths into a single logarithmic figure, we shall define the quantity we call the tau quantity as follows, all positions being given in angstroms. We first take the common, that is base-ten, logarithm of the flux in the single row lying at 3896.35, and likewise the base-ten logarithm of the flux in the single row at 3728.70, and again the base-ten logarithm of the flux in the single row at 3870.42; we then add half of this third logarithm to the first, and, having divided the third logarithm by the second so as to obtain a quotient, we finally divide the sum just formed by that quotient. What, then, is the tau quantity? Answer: 0.80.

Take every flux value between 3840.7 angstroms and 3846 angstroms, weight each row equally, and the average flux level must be 3.10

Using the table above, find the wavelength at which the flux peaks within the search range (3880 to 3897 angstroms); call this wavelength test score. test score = 3880.23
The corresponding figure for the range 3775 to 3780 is 3775.35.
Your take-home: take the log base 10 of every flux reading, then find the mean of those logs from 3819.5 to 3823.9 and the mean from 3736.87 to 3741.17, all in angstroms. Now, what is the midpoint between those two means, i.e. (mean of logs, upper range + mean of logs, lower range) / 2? 0.512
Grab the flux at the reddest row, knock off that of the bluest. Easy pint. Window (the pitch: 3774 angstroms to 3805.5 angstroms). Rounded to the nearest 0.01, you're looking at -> 0.11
